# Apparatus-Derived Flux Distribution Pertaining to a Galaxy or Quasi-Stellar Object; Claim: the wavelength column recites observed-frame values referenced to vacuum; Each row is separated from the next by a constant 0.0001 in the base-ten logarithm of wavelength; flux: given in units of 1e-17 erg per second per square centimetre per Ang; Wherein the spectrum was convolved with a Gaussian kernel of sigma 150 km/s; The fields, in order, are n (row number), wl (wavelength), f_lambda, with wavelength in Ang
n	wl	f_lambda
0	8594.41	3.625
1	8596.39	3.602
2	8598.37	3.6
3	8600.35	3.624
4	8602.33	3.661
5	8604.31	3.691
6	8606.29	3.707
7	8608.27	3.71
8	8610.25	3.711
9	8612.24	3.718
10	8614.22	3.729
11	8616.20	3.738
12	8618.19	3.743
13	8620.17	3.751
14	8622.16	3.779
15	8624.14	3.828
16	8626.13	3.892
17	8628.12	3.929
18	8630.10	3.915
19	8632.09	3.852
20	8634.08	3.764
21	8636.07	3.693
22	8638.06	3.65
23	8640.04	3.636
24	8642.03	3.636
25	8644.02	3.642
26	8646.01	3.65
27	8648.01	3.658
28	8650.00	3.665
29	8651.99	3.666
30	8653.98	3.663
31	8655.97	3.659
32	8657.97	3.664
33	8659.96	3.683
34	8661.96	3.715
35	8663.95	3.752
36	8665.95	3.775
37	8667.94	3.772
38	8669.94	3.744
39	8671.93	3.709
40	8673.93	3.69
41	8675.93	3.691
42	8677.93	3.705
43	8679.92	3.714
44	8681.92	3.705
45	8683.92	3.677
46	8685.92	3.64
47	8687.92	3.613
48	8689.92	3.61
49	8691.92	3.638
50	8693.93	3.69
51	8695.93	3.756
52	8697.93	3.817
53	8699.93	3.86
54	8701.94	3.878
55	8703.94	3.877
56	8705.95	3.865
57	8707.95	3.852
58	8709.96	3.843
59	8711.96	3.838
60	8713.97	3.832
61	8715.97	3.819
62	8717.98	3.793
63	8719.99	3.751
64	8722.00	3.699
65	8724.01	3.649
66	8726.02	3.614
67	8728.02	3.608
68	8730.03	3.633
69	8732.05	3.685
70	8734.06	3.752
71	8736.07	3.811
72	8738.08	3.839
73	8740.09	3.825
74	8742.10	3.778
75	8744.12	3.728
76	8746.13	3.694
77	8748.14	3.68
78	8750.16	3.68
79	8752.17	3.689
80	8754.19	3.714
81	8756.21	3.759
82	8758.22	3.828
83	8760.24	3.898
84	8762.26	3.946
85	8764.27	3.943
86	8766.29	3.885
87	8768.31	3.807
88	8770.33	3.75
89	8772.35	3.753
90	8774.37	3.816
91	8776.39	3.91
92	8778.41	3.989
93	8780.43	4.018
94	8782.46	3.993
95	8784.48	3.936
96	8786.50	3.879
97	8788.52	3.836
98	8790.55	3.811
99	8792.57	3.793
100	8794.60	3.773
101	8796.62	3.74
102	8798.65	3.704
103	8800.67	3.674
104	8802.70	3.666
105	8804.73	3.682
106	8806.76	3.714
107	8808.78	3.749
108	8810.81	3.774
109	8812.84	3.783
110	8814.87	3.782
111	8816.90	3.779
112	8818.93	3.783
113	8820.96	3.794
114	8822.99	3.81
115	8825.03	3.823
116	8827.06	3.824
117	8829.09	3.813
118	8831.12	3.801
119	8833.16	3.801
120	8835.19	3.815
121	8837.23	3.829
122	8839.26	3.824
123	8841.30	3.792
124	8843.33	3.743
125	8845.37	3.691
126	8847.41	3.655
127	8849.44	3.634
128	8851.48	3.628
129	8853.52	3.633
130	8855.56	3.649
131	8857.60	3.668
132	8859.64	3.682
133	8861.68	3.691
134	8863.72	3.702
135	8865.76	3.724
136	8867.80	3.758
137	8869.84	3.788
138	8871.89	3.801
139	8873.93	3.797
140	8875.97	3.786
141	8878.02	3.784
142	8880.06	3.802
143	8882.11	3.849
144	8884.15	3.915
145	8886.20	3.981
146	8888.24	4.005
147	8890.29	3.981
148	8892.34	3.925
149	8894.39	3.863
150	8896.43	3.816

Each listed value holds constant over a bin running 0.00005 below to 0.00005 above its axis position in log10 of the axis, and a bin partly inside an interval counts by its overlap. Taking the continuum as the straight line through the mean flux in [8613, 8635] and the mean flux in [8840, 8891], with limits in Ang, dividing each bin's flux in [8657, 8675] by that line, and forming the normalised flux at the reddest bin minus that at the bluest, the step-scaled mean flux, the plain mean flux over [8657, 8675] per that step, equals 490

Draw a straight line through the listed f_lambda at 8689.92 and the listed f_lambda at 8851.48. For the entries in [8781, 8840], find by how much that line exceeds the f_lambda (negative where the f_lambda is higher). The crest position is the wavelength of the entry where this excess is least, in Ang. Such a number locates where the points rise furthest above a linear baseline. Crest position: 8782.46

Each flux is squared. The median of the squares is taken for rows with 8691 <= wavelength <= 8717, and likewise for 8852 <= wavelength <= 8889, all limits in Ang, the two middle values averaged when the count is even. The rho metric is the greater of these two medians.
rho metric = 14.7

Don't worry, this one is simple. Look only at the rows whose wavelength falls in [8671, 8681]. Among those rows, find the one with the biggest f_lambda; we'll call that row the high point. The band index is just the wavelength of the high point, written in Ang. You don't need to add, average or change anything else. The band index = 8679.92 Ang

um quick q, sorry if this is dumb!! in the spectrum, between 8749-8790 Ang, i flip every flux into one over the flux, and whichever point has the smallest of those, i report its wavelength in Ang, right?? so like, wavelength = 8780.43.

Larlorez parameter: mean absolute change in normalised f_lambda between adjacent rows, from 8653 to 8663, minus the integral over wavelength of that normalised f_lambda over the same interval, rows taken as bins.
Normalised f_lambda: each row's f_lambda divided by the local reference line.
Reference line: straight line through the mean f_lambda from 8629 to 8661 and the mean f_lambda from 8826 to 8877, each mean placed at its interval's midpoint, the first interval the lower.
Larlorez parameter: -9.9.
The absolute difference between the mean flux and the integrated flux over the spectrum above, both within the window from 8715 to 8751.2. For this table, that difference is 131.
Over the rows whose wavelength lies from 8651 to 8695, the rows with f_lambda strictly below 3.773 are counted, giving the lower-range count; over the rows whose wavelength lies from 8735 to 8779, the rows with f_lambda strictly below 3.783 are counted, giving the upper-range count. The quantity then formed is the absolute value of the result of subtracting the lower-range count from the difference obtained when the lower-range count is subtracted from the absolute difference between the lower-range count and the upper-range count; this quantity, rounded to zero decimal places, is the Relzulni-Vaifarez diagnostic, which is 31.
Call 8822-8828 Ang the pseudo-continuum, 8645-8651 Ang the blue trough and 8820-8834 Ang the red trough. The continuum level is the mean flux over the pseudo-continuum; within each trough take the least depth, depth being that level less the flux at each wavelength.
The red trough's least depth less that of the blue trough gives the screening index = -0.16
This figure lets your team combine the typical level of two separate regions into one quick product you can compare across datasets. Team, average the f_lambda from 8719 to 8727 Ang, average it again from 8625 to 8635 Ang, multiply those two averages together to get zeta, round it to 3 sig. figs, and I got 14.2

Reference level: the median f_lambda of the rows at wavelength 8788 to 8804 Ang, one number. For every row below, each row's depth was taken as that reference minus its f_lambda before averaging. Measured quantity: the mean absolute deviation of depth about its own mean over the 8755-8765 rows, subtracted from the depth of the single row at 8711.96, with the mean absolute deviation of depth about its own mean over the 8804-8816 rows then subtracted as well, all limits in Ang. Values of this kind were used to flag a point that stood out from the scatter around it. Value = -0.18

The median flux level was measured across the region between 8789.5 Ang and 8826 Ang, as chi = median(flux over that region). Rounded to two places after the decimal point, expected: 3.78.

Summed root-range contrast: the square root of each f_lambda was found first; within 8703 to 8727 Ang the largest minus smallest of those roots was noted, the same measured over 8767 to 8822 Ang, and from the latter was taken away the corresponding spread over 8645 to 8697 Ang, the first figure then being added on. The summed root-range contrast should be 0.11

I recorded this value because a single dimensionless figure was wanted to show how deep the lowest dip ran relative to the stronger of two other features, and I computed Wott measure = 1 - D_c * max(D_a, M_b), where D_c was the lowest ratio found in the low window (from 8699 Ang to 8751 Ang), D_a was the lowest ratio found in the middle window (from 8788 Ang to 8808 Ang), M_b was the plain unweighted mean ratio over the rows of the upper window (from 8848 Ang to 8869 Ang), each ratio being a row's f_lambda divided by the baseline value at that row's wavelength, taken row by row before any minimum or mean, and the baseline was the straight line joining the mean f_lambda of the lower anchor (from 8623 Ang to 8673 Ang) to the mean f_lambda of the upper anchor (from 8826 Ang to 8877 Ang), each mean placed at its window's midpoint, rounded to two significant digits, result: 0.050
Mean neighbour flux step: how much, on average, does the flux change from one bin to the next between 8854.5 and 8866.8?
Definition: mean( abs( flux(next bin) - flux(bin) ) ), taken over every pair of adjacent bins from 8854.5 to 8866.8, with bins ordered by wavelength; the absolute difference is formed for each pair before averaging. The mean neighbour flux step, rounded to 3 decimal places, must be 0.015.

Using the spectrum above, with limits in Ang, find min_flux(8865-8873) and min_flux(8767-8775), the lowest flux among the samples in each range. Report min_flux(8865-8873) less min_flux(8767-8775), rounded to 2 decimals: -0.03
